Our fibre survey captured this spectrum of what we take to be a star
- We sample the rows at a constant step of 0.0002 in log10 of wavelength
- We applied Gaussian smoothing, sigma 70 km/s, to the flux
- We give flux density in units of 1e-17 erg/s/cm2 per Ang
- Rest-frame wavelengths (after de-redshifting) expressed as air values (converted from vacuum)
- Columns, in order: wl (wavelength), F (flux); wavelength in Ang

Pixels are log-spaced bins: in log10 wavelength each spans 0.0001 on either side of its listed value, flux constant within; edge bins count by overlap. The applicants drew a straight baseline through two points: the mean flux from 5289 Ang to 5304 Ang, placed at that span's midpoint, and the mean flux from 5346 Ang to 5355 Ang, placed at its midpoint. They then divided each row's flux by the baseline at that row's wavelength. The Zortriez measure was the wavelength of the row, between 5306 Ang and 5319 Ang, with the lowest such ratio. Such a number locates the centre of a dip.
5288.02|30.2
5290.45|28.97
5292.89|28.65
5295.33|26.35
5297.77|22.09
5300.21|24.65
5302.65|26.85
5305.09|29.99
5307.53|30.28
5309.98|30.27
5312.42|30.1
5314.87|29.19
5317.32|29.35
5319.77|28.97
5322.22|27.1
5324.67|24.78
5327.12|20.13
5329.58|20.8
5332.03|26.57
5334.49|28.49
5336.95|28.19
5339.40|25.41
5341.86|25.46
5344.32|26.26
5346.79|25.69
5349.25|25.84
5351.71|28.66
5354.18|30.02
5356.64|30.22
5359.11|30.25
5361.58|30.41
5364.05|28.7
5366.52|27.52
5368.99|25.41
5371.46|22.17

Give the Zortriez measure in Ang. 5314.87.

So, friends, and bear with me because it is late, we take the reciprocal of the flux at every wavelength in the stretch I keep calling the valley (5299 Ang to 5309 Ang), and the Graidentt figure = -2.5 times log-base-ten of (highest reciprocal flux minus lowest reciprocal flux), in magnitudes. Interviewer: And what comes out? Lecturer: 5.3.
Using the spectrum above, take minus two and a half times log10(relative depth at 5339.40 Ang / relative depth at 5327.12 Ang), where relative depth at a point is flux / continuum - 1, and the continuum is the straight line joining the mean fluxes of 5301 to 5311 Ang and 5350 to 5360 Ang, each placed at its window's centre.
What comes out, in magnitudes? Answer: 0.9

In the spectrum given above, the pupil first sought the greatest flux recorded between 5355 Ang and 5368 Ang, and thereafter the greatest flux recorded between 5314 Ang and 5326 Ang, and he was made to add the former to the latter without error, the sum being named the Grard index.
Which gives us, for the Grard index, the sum 59.8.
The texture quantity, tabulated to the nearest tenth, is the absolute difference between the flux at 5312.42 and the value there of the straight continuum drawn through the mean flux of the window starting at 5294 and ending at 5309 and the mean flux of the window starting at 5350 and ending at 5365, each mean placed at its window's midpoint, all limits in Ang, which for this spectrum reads 2.8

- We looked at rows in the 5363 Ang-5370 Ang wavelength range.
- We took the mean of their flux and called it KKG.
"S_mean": 27.2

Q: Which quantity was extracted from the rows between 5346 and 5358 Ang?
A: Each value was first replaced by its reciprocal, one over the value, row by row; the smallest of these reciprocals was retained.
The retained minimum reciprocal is 0.0331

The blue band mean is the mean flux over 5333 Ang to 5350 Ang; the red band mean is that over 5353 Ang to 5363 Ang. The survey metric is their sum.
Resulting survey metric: 57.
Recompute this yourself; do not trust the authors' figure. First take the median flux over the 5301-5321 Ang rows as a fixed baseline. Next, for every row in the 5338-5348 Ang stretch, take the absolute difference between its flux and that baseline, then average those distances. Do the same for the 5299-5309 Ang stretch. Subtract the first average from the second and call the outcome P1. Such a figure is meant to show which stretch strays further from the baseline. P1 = -1.8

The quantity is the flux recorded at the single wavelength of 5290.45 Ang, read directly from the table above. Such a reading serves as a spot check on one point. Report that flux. 28.97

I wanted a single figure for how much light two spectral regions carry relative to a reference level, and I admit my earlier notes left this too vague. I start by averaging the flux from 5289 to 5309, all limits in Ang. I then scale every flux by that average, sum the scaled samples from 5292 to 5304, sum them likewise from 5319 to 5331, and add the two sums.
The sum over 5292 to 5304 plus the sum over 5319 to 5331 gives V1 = 9.2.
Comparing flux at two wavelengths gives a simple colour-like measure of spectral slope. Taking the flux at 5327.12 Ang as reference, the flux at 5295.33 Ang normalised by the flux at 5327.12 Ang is 1.31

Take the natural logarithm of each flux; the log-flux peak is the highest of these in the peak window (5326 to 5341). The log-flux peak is 3.35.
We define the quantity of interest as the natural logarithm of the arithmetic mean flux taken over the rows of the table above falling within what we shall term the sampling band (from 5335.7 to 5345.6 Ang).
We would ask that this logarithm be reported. 3.27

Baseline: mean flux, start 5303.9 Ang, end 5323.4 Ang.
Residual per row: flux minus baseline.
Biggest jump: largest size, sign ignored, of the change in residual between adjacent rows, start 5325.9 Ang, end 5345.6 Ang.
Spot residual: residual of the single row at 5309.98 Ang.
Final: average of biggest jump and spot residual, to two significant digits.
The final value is 3.3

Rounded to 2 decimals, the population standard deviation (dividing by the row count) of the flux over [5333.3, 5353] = 1.34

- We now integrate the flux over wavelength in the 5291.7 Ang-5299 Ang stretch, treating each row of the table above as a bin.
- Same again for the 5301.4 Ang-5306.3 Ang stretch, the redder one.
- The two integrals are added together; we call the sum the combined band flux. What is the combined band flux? 327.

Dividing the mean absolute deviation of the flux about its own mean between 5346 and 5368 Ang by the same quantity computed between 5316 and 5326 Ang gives 0.93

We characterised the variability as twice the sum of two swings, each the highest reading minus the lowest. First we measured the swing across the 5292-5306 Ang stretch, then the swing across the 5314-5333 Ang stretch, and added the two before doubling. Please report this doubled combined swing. 34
